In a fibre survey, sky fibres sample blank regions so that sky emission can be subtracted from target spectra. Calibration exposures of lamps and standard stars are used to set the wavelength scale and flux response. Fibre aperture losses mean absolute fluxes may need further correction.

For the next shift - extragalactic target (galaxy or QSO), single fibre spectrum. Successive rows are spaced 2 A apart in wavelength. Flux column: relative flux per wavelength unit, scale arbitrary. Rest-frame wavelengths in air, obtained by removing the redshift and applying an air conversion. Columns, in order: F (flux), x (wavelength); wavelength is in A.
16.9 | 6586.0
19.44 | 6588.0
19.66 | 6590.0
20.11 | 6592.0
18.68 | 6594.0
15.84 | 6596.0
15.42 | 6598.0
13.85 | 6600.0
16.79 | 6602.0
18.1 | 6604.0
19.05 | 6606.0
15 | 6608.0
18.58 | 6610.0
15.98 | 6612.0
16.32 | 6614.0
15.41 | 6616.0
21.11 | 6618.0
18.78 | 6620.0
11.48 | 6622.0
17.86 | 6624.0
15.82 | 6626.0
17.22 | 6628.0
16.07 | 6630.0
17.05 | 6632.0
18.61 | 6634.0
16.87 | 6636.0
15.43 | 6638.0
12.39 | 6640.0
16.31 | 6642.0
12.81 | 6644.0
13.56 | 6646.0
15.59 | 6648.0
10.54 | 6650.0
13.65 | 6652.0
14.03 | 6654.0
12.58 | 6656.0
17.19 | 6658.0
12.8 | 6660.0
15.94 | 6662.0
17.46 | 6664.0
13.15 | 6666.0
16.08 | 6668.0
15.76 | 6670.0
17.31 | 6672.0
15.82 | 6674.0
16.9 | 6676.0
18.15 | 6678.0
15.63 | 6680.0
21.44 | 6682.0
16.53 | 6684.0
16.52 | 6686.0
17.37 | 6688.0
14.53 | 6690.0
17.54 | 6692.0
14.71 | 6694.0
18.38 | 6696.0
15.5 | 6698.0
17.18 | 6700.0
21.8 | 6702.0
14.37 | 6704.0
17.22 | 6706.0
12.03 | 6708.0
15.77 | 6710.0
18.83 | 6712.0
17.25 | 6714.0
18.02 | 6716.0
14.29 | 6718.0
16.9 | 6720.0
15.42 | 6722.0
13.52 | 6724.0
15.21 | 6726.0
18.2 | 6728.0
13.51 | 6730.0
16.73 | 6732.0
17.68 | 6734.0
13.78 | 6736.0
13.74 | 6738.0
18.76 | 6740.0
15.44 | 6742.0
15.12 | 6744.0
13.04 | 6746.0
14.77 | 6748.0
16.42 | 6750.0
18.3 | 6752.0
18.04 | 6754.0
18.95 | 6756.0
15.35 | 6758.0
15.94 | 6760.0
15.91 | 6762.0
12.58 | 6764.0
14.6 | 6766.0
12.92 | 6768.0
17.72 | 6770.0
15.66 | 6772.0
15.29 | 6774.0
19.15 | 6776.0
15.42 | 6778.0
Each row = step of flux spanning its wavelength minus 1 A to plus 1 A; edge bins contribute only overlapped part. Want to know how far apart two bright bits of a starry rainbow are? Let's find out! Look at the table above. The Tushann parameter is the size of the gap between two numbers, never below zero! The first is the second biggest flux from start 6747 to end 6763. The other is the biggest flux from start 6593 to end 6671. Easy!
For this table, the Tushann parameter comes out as 2.8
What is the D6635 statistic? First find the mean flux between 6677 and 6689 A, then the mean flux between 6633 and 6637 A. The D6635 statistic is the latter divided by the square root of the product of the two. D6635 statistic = 1.00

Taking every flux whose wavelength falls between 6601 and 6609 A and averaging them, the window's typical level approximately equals 17.2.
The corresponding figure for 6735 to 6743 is 15.4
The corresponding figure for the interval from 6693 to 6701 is 16.4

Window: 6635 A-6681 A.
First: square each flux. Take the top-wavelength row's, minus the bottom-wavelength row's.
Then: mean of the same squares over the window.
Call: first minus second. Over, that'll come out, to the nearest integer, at -270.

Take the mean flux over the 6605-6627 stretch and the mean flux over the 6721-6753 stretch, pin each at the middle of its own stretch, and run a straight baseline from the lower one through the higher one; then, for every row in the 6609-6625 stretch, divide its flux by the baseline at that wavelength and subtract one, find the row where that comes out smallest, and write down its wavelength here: 6622.0 A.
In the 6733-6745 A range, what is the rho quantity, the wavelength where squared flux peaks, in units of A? 6740.0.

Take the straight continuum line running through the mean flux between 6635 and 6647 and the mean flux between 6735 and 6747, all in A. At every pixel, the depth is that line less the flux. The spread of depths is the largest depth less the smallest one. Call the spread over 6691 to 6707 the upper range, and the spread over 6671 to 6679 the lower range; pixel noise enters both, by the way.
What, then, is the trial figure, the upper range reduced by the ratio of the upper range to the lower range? 4.2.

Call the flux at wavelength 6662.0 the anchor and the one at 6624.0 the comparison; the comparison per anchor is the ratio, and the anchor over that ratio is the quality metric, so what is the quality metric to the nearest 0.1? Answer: 14.2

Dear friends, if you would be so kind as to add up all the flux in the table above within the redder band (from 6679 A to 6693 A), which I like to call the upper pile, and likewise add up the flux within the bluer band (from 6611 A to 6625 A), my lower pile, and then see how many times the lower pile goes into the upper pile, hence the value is 1.02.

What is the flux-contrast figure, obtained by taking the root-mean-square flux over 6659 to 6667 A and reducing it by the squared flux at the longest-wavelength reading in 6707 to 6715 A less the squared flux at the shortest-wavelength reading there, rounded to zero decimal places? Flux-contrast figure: -138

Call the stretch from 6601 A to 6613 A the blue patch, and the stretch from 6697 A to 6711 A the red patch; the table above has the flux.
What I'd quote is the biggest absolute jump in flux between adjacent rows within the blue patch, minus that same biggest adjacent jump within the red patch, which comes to -3.4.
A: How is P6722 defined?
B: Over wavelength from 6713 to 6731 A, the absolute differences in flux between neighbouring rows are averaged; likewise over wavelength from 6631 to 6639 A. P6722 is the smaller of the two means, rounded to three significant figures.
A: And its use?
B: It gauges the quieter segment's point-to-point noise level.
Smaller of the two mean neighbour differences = 1.58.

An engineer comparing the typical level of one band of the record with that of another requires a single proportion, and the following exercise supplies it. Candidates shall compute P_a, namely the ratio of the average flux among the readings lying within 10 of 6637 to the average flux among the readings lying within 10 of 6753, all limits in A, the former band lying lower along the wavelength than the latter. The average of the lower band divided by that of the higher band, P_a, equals 0.97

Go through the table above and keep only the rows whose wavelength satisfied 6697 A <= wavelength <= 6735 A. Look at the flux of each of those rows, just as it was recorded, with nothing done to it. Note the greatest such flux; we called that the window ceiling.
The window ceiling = 21.8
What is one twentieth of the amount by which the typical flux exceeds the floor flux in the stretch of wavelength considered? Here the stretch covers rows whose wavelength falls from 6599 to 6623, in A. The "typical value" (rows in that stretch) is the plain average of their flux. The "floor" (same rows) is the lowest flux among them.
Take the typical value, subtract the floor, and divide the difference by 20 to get 0.261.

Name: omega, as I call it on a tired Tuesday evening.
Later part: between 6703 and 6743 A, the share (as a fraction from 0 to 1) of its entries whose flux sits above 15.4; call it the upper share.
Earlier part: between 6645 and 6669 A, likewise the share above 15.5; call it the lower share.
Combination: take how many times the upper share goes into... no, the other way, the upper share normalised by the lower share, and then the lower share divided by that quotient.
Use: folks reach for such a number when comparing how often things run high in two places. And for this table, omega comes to 0.3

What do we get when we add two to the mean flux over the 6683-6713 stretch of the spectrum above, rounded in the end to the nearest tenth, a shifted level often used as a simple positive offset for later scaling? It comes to 18.6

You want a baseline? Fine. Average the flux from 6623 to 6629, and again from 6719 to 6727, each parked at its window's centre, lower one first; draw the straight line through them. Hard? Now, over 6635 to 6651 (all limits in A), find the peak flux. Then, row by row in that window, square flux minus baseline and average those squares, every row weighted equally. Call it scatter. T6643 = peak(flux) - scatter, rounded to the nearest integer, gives 7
